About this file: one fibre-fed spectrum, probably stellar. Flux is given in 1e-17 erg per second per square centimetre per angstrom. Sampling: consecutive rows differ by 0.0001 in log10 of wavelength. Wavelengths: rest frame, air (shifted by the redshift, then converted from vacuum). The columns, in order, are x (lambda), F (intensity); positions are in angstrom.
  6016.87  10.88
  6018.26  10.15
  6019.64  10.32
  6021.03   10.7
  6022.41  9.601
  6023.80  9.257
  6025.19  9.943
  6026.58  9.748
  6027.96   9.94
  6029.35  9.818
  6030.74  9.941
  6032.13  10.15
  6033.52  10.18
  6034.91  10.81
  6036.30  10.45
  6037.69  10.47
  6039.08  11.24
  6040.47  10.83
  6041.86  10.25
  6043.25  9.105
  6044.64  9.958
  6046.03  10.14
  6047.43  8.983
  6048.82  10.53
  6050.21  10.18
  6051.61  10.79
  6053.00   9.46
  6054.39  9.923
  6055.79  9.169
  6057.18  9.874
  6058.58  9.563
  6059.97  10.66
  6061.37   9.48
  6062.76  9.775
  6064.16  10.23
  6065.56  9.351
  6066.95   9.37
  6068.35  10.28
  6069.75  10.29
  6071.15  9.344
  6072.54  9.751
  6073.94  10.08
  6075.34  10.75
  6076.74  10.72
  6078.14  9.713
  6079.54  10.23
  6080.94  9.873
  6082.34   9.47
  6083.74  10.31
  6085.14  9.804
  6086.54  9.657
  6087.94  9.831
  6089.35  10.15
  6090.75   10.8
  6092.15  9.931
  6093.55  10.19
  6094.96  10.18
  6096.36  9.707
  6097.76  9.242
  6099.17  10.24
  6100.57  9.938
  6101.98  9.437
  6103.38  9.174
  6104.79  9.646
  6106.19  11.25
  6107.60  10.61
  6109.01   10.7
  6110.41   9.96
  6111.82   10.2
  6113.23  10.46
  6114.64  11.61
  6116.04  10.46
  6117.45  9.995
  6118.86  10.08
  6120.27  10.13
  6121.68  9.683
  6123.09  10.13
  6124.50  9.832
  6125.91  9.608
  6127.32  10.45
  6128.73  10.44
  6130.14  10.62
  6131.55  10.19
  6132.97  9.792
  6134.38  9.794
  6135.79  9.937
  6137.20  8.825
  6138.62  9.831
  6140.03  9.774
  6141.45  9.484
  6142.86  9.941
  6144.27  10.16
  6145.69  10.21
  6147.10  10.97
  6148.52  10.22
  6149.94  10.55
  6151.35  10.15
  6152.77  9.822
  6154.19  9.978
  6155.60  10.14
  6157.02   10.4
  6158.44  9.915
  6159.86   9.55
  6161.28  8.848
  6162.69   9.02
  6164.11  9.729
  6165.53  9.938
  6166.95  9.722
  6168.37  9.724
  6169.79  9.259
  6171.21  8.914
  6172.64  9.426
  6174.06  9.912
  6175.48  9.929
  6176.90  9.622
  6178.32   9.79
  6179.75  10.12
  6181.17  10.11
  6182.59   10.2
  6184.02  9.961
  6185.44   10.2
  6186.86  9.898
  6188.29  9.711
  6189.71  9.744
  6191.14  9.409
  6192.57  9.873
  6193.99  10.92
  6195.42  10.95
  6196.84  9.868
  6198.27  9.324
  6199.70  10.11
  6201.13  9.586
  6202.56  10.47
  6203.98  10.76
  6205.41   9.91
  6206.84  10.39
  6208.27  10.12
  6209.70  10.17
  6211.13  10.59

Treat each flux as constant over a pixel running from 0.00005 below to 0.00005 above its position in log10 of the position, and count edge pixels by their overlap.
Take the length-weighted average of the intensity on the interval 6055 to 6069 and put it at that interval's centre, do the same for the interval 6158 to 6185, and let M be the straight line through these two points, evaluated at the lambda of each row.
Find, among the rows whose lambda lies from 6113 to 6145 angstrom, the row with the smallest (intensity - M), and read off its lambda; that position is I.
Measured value 6137.20 angstrom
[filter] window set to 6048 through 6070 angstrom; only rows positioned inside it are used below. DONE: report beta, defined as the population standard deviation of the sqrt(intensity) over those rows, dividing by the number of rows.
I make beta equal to 0.078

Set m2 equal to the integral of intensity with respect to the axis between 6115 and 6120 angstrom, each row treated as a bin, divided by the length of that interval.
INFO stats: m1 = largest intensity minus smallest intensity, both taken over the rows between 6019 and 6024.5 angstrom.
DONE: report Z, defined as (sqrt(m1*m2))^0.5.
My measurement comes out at 1.96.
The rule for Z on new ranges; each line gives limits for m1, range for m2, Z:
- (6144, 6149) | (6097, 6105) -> 1.67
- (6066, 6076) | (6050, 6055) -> 1.94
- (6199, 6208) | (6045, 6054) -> 1.85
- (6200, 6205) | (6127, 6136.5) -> 1.86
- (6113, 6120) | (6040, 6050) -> 2.00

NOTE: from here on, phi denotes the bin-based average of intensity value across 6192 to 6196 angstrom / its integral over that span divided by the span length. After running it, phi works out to 10.60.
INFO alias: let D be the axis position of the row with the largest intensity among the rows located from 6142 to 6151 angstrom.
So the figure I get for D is 6147.10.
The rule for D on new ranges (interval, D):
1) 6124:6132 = 6130.14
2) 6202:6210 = 6203.98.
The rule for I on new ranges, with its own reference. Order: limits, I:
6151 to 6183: 6161.28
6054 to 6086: 6055.79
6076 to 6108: 6103.38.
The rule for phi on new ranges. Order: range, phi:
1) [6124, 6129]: 10.07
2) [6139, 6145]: 9.84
